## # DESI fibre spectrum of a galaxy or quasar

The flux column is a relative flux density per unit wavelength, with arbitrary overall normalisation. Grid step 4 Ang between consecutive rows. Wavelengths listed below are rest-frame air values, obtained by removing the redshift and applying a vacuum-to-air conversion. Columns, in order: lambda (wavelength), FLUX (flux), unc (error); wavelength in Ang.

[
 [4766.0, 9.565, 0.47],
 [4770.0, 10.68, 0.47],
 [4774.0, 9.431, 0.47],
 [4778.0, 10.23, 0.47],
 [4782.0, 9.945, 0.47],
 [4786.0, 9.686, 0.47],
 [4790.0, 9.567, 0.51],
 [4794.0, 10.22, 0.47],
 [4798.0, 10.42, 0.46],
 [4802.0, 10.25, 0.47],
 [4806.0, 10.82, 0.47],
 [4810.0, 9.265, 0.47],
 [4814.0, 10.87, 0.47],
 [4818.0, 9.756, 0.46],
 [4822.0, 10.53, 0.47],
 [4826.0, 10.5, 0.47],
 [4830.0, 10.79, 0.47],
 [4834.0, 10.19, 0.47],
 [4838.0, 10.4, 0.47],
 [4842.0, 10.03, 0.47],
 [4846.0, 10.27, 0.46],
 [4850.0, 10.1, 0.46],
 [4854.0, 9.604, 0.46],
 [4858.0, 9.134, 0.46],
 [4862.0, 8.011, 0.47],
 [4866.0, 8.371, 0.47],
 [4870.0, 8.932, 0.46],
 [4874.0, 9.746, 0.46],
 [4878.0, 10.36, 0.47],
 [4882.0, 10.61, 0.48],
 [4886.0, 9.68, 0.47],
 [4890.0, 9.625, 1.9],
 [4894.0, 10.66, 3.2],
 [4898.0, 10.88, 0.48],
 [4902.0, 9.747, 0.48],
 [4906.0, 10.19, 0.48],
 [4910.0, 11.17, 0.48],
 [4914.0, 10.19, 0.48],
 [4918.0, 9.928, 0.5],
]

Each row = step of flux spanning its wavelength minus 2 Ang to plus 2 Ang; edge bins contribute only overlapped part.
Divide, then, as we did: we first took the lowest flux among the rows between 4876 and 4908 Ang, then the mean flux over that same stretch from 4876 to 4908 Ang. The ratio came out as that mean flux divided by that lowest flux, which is 1.06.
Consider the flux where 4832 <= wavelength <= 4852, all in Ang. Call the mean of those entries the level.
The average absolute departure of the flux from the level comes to 0.11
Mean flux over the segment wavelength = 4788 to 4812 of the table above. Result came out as 10.09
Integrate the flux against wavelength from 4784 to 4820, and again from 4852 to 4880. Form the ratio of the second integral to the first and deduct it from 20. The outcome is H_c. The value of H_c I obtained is 19.3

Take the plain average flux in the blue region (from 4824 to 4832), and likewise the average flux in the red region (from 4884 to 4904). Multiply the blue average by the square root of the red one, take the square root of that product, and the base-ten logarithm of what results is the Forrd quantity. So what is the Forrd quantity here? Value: 0.765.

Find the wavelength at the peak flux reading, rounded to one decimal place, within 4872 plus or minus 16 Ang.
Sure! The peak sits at 4882.0 Ang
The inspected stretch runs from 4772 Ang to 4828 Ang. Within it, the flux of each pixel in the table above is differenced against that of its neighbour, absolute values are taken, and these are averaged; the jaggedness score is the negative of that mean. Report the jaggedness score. -0.63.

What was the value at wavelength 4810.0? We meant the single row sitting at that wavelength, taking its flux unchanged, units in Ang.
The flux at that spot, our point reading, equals 9.265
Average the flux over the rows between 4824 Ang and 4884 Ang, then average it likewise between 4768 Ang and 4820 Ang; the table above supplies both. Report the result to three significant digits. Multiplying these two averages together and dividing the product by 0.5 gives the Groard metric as 198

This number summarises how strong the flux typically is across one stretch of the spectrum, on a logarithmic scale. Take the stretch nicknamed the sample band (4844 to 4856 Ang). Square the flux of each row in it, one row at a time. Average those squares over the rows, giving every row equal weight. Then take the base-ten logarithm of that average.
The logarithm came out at 2.00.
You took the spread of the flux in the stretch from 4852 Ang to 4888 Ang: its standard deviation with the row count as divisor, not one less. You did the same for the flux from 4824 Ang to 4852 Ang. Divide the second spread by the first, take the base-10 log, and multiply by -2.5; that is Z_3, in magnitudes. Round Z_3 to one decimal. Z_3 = 1.3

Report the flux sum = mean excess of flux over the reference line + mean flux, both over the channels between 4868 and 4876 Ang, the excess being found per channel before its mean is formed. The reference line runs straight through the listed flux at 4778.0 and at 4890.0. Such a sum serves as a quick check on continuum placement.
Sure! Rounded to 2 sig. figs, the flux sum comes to 9.0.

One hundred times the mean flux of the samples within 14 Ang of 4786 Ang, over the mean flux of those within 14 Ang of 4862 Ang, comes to 109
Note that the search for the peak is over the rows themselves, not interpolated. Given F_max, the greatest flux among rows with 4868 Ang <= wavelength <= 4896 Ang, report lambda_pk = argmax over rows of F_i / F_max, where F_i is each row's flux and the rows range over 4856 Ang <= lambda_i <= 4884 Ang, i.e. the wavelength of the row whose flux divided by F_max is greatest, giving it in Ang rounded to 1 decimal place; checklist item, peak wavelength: 4882.0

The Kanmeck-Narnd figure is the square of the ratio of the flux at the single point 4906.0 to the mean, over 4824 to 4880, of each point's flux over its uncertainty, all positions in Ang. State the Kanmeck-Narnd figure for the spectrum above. 0.24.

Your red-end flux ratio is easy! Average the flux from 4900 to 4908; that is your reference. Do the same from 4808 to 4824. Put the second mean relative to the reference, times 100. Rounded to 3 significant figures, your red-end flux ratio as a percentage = 101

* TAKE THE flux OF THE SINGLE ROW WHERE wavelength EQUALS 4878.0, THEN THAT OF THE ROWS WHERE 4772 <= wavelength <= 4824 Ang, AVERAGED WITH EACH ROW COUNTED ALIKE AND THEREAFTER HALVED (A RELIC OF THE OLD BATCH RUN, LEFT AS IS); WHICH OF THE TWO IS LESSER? 5.04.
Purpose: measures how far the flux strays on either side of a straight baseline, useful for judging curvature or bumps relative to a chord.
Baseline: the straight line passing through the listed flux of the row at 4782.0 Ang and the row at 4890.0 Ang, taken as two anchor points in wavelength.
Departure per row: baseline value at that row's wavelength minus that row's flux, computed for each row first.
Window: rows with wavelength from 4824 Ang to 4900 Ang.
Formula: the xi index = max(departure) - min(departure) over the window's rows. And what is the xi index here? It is 3.0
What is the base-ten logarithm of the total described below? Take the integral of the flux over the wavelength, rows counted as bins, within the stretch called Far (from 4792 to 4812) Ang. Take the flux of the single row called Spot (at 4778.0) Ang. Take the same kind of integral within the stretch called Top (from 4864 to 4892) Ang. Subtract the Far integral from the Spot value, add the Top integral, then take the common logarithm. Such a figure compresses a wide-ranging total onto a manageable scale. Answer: 1.88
